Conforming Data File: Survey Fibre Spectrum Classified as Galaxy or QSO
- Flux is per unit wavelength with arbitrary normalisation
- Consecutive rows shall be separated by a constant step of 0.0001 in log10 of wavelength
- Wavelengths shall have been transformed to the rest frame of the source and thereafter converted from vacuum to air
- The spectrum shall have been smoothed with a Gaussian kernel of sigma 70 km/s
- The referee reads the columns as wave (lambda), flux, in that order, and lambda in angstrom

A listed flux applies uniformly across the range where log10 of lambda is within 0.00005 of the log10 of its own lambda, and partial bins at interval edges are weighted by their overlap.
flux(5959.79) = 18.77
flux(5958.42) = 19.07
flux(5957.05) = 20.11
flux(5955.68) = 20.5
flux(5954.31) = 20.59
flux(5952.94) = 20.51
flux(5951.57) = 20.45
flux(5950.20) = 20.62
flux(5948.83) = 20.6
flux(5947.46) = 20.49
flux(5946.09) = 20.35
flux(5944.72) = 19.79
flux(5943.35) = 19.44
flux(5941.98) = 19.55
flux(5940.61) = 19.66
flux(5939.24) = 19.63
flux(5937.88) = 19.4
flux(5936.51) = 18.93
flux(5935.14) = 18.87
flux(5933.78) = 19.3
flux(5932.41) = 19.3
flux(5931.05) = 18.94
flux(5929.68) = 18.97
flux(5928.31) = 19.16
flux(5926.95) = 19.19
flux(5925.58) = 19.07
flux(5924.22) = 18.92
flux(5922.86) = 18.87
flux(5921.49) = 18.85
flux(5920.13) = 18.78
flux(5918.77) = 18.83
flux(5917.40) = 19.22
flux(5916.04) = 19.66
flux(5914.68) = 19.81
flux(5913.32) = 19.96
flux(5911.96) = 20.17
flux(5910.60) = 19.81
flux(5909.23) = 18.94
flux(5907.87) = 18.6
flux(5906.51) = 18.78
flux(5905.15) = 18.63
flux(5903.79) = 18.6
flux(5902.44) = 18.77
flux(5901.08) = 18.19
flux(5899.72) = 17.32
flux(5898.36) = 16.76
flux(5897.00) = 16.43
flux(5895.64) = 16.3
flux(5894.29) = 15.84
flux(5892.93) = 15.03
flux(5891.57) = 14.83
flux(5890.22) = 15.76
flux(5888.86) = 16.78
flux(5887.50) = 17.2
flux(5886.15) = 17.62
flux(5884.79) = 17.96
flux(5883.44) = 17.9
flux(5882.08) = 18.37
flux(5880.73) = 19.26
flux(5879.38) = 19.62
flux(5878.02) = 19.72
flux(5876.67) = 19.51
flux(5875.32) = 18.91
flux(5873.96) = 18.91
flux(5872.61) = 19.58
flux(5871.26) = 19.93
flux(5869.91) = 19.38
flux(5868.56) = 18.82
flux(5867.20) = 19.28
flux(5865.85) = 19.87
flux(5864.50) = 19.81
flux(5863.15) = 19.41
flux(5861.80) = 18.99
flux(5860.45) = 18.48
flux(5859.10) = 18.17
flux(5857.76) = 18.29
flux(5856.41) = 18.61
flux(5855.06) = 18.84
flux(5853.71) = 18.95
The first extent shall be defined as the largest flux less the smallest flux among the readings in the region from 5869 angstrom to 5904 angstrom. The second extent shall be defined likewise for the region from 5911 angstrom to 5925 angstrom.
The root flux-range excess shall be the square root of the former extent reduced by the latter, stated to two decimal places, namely 1.93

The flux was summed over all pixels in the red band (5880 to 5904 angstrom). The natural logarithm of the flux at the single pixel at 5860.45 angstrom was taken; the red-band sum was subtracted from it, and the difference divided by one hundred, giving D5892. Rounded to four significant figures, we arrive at -3.060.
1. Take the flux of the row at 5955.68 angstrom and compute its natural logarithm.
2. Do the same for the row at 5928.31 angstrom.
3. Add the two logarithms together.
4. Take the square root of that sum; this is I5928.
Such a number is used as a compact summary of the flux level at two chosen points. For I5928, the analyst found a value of 2.44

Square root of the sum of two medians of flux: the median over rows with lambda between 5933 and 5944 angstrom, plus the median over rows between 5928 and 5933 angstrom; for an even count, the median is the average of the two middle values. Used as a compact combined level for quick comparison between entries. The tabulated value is 6.20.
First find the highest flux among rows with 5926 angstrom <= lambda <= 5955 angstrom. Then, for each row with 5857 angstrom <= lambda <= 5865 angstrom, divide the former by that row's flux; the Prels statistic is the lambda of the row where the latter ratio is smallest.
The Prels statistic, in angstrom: 5864.50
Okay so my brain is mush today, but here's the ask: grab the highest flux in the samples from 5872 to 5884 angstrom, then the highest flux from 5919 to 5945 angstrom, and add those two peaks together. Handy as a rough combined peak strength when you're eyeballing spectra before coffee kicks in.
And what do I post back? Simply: 39.5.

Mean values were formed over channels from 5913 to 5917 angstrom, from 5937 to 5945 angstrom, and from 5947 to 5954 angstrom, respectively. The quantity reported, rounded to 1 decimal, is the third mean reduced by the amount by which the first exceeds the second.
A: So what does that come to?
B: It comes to 20.3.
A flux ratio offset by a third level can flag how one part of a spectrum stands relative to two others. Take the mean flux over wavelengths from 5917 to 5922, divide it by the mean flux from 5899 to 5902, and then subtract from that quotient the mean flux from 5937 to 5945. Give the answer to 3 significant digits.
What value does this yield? -18.5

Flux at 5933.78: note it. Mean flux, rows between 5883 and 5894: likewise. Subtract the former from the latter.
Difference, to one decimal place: -2.7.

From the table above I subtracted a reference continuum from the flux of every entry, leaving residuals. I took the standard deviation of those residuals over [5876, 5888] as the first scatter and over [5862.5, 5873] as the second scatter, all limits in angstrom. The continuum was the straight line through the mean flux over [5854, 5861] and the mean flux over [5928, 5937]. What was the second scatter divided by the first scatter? 0.4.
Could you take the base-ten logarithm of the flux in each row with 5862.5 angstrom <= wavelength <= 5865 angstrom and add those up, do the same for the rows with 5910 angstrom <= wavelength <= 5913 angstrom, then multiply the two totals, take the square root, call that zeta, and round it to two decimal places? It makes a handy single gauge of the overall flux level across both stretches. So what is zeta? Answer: 2.59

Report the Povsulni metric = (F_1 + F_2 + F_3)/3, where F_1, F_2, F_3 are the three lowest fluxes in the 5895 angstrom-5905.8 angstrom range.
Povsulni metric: 16.5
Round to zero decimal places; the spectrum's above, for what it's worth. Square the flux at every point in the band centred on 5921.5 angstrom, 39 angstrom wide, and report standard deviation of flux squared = 17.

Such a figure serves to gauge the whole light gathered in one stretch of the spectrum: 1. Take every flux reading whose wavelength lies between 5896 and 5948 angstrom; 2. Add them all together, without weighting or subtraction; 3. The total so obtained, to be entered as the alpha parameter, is 724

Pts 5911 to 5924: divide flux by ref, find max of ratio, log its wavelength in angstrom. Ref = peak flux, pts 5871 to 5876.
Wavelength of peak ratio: 5911.96 angstrom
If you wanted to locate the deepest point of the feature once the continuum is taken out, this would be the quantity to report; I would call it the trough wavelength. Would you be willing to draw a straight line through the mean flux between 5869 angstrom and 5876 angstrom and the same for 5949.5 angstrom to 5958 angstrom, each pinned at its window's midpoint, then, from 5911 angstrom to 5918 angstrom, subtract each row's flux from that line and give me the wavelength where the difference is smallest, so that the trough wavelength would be 5911.96 angstrom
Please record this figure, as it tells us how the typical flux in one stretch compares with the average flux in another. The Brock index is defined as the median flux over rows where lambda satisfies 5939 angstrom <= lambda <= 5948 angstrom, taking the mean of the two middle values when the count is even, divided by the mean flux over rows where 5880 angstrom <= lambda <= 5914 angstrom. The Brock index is 1.11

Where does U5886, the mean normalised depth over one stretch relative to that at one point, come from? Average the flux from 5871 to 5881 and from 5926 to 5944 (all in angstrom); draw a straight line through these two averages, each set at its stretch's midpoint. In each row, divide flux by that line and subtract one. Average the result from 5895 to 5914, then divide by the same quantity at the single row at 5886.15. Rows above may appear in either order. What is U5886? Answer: 0.5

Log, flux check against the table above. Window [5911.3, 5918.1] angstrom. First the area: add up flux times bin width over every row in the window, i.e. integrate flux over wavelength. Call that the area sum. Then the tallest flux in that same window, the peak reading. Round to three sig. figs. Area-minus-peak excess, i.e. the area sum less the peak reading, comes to 114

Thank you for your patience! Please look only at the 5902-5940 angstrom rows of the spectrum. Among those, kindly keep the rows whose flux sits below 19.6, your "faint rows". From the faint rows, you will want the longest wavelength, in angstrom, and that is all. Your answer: 5937.88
